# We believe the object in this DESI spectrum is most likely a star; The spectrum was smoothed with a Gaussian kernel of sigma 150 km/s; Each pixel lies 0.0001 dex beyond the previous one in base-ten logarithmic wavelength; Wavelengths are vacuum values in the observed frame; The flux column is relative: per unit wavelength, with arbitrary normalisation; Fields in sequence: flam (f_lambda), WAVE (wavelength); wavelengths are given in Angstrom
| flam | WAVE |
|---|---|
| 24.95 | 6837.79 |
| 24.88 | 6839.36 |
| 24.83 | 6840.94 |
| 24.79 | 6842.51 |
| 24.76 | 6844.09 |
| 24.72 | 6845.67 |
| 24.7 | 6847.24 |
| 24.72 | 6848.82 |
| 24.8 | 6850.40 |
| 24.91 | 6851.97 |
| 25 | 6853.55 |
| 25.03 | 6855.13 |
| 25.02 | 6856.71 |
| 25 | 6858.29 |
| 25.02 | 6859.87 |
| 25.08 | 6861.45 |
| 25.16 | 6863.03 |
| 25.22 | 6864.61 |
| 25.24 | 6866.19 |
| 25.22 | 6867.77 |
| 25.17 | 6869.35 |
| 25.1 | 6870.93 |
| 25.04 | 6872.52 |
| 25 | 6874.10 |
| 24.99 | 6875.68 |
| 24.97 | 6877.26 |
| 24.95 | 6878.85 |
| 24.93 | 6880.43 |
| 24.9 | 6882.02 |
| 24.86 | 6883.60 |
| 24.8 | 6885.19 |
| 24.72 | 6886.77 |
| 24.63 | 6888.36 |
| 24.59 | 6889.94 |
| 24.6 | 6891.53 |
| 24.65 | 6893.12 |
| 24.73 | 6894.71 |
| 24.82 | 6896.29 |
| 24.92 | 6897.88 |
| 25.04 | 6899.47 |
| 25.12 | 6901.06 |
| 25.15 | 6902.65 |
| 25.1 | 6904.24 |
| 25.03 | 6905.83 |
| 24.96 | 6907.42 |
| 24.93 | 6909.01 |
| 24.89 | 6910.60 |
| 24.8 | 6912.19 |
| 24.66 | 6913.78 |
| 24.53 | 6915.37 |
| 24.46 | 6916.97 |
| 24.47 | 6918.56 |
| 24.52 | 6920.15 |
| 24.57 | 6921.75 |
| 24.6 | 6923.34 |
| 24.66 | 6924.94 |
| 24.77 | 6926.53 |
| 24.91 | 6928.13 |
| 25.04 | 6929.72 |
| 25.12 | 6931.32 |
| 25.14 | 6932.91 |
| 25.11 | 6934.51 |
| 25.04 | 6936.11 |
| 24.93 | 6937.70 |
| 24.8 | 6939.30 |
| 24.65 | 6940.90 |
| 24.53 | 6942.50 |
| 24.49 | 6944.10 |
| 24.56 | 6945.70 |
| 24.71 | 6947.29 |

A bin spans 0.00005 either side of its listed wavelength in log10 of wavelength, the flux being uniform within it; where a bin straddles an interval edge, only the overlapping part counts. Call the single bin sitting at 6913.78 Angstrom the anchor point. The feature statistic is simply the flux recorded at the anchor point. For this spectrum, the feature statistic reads 24.66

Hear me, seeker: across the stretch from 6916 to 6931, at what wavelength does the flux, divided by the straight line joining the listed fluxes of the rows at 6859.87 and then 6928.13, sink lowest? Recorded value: 6916.97 Angstrom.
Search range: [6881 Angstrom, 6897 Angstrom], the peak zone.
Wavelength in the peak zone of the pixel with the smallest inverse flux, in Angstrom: 6882.02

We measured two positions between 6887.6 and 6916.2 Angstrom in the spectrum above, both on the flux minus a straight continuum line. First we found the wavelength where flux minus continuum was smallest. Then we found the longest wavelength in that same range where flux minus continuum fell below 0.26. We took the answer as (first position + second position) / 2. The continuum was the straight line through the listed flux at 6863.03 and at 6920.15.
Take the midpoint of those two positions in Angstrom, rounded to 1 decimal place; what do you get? 6902.7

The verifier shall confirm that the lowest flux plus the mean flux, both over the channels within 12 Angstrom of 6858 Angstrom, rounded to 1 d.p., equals 49.7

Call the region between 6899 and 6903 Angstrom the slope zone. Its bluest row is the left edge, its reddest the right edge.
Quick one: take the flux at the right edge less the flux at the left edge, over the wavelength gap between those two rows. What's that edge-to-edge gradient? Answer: 0.03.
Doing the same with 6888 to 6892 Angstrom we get -0.01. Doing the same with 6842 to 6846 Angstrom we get -0.02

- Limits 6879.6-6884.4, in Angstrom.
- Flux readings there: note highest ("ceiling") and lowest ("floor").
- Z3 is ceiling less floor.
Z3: 0.070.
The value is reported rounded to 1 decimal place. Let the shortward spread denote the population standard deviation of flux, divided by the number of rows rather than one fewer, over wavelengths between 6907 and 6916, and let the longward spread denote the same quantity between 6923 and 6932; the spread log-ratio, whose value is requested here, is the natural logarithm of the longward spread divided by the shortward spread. 0.2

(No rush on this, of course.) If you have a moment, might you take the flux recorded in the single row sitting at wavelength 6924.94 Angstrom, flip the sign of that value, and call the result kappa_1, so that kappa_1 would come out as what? -24.66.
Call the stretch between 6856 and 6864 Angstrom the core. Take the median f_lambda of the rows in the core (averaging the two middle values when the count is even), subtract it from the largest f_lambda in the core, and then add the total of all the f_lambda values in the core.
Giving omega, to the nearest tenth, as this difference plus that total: 125.4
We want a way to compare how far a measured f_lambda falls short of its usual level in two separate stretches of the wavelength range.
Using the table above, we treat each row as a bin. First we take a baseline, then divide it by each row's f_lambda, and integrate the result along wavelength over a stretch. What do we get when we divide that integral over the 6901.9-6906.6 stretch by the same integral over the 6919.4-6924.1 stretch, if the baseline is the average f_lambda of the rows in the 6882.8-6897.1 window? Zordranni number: 0.98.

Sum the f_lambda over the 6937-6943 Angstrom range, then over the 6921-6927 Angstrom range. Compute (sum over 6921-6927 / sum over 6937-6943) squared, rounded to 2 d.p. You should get 0.99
